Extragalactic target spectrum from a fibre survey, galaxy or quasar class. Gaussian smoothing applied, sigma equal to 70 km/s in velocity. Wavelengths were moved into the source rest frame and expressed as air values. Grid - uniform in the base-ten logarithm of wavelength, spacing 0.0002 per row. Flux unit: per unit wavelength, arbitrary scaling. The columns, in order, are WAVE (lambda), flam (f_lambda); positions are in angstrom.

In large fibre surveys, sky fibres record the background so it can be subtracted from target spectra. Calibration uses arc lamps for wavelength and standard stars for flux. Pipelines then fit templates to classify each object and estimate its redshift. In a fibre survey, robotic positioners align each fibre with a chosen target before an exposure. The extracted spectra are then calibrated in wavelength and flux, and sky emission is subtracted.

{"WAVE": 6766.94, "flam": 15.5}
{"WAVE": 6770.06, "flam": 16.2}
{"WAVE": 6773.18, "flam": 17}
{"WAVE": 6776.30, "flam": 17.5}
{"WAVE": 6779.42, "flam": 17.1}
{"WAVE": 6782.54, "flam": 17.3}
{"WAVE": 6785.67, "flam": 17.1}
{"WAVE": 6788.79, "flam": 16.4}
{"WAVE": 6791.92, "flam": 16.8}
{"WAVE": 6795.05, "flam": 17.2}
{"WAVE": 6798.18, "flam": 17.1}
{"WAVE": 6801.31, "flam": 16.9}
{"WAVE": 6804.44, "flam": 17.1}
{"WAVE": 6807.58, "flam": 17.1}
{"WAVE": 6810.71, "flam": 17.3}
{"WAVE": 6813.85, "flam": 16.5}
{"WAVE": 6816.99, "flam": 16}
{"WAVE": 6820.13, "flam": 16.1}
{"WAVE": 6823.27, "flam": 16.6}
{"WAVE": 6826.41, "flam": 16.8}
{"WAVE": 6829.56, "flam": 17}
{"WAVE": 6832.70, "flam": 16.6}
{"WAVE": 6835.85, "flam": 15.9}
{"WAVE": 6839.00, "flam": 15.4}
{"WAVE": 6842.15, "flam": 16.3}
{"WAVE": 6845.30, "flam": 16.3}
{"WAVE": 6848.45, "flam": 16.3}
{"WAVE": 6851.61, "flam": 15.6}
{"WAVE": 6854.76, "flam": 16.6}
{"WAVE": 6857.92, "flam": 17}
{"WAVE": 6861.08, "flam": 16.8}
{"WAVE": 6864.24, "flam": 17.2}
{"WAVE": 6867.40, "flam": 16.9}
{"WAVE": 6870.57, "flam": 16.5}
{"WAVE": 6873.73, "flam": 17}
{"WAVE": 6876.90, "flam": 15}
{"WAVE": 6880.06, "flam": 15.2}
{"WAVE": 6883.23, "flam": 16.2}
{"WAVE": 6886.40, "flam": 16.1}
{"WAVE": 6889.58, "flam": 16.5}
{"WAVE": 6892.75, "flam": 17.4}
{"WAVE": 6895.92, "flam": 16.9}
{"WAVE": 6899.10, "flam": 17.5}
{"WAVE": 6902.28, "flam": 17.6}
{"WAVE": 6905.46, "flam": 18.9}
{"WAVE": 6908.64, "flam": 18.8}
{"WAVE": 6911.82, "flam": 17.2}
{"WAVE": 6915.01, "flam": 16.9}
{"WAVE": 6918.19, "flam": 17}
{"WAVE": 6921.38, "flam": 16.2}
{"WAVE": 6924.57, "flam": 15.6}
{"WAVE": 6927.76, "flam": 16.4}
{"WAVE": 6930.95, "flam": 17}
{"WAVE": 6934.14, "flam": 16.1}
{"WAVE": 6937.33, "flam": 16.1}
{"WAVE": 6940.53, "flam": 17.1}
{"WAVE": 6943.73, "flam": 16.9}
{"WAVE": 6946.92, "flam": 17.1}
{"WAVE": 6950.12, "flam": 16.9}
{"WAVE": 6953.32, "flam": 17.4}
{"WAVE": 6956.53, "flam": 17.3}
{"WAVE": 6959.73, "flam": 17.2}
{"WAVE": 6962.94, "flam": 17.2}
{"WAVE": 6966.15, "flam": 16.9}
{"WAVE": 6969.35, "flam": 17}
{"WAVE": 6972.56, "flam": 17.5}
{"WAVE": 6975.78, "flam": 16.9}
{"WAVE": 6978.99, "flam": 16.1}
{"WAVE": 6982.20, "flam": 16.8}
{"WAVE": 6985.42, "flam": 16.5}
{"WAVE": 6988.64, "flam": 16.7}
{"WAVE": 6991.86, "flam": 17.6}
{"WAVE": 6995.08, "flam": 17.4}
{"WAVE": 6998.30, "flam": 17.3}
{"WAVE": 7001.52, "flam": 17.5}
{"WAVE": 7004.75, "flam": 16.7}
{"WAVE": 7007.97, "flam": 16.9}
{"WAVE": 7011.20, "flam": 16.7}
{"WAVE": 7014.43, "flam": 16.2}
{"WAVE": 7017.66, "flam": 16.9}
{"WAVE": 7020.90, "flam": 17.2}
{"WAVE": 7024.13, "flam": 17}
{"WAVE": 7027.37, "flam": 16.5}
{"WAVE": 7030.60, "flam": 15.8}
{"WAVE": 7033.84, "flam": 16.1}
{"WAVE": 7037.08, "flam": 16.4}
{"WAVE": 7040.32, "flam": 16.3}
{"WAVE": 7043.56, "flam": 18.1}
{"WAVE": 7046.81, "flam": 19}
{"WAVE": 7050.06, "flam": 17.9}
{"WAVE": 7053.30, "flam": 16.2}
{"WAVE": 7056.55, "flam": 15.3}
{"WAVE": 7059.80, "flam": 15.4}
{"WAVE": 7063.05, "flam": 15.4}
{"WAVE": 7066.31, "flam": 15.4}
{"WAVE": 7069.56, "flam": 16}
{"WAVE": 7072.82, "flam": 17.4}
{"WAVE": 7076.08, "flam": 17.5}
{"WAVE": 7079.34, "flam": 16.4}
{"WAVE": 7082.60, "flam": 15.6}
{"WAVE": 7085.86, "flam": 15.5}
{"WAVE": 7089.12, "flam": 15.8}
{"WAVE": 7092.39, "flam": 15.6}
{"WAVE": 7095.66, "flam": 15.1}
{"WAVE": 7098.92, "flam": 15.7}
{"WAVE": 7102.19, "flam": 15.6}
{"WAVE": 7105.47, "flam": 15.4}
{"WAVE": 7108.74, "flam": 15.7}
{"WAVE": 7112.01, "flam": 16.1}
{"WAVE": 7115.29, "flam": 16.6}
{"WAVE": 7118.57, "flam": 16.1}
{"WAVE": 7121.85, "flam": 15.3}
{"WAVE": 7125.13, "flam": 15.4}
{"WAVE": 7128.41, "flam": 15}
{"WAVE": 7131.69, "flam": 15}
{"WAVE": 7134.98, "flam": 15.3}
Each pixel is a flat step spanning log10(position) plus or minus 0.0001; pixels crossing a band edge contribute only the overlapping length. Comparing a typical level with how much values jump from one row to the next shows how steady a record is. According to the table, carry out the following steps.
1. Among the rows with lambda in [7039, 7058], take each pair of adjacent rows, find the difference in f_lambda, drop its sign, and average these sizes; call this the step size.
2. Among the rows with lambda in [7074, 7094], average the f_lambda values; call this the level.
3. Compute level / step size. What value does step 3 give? 13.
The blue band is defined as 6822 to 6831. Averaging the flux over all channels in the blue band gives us 16.8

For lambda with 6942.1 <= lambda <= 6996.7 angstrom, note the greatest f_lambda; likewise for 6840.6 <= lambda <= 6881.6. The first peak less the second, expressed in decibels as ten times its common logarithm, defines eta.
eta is -4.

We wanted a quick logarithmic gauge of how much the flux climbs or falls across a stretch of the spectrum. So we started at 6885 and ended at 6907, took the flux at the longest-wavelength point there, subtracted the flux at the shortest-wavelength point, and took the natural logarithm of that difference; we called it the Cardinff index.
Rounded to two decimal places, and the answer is 1.03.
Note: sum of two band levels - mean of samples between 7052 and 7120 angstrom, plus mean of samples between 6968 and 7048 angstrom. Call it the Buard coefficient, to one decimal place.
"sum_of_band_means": 32.8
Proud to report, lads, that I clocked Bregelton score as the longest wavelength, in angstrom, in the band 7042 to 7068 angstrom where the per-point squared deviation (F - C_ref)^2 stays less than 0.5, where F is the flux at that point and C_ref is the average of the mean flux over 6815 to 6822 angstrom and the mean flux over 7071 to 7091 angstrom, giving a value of 7053.30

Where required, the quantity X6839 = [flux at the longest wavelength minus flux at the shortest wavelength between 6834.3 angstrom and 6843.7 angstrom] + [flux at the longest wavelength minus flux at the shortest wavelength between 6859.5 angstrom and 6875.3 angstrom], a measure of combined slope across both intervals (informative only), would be 0.6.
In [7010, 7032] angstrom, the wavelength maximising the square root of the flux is 7020.90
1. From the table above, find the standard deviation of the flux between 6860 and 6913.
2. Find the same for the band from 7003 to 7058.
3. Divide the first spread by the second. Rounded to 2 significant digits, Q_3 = 1.1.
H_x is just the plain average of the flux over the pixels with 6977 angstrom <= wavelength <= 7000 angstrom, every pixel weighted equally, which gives 16.9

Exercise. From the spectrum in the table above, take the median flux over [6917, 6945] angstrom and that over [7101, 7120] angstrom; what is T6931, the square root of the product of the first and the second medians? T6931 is 16.15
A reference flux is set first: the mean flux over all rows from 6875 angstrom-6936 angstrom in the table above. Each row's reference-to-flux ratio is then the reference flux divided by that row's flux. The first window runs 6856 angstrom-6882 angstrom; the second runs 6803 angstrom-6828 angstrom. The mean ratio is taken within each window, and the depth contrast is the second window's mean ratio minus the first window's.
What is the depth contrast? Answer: -0.016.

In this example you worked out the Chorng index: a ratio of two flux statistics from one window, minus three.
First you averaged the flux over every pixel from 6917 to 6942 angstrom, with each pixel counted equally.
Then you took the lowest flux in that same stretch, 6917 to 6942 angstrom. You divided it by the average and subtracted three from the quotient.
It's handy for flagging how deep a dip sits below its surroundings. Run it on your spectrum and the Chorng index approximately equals -2.05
